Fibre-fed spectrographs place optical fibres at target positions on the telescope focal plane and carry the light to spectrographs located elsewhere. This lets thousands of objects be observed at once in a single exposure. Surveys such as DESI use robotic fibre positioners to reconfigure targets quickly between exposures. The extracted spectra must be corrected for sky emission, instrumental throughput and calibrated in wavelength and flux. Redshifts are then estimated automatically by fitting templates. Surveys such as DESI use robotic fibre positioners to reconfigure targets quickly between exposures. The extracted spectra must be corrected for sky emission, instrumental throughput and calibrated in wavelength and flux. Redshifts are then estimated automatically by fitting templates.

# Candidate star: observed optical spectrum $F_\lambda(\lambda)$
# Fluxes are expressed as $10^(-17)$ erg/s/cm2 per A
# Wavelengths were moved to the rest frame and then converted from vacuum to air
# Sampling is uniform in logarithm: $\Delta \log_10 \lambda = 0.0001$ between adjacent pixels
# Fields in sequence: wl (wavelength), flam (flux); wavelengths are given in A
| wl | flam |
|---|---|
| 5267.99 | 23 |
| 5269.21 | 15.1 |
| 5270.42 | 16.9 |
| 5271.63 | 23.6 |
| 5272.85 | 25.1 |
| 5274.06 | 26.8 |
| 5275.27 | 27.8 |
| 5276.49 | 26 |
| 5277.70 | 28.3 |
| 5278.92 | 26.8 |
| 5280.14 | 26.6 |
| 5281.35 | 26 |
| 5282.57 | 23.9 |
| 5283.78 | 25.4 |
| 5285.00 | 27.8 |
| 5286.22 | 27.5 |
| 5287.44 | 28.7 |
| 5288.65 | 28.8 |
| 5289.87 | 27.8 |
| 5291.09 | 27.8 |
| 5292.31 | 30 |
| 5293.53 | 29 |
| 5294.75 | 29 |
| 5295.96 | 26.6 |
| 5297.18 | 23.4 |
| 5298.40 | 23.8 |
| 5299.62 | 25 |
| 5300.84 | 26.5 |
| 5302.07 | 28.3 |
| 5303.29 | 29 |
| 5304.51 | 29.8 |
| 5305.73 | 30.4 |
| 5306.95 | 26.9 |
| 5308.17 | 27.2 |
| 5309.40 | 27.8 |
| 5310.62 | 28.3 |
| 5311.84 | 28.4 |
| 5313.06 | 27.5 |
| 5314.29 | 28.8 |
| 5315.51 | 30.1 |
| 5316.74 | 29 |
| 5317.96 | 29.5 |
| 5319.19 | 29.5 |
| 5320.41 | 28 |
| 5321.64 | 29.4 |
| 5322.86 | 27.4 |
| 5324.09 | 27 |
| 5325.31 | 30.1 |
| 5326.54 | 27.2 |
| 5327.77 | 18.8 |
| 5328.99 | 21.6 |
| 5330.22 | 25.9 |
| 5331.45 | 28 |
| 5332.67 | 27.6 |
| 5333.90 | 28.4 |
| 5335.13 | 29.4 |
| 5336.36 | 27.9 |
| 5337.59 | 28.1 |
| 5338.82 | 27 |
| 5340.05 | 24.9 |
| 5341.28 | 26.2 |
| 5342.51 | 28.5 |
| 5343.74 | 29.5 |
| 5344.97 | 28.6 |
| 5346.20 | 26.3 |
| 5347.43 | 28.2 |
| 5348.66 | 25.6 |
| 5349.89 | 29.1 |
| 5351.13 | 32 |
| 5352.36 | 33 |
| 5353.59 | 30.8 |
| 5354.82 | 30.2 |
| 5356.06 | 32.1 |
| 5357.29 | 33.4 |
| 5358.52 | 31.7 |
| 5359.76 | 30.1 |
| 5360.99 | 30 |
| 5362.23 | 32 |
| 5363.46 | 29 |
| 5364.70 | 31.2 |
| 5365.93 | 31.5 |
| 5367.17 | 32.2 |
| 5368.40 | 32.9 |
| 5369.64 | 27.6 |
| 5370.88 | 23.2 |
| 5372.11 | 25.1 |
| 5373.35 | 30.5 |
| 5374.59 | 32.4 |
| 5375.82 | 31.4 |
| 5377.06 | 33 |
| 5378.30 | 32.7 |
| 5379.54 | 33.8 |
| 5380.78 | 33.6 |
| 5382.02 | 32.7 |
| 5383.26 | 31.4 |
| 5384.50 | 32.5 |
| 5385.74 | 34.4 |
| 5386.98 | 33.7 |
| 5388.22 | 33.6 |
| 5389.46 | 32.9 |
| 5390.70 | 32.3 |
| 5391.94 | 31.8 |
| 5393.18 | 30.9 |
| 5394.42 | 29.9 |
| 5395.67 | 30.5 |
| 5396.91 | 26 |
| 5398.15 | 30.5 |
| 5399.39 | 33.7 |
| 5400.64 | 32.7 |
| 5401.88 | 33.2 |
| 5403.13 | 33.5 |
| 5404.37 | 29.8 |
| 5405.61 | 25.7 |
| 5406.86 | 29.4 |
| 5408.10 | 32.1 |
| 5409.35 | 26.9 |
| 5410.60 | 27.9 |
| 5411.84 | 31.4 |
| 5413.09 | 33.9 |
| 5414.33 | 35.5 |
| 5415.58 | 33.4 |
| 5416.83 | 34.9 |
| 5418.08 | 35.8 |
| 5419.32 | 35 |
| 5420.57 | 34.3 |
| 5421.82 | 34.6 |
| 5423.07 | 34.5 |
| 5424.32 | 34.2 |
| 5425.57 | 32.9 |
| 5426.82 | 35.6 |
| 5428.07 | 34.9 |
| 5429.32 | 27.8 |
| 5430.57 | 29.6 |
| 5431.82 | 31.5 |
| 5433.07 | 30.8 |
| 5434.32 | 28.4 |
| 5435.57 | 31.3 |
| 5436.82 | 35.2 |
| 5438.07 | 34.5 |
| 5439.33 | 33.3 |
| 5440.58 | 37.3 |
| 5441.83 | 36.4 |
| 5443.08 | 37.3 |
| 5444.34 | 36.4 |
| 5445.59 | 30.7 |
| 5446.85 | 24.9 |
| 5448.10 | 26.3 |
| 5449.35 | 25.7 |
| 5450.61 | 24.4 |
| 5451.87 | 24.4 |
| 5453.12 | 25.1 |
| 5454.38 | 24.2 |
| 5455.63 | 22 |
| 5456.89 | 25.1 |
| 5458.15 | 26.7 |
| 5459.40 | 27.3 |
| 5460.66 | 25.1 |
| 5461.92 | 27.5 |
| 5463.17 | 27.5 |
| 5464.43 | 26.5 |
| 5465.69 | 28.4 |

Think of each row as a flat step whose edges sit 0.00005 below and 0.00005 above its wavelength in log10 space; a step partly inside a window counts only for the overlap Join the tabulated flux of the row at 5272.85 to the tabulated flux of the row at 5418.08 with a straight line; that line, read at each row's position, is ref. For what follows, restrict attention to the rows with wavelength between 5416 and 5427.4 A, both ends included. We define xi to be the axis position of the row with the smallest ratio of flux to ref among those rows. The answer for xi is 5425.57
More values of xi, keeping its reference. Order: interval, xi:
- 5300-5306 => 5300.84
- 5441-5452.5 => 5451.87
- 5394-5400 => 5396.91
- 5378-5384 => 5383.26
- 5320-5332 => 5327.77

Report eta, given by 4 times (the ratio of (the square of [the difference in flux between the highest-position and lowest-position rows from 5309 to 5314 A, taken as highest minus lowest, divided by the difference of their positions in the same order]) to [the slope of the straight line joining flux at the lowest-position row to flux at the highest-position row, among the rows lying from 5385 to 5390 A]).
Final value -0.1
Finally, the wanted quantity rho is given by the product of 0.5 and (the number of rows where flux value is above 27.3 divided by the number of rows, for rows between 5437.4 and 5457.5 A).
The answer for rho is 0.22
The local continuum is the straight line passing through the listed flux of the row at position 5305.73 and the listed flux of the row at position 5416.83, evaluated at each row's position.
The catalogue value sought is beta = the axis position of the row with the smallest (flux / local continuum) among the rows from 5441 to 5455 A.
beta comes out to 5454.38 A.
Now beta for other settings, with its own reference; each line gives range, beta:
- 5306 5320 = 5306.95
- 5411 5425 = 5411.84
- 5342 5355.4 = 5348.66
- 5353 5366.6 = 5363.46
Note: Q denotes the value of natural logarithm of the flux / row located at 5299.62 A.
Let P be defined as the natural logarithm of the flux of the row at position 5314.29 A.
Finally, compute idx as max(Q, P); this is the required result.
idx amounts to 3.360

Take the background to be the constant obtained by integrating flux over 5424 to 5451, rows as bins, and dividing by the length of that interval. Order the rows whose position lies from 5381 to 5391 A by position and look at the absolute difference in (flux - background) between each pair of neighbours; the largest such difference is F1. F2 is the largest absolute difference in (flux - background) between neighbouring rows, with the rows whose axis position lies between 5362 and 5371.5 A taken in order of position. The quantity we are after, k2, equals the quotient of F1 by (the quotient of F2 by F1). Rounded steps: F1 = 1.9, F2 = 5.3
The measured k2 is 1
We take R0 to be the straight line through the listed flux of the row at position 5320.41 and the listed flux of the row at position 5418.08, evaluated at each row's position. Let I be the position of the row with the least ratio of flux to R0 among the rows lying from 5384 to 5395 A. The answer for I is 5394.42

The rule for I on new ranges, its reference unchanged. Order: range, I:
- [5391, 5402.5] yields 5396.91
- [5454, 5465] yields 5455.63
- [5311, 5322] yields 5320.41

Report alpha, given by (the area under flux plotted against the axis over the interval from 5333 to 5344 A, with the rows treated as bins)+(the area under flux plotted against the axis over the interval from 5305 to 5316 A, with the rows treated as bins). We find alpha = 617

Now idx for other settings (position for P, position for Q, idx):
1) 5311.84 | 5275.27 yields 3.346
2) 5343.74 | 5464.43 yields 3.384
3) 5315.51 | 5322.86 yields 3.405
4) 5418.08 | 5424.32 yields 3.578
